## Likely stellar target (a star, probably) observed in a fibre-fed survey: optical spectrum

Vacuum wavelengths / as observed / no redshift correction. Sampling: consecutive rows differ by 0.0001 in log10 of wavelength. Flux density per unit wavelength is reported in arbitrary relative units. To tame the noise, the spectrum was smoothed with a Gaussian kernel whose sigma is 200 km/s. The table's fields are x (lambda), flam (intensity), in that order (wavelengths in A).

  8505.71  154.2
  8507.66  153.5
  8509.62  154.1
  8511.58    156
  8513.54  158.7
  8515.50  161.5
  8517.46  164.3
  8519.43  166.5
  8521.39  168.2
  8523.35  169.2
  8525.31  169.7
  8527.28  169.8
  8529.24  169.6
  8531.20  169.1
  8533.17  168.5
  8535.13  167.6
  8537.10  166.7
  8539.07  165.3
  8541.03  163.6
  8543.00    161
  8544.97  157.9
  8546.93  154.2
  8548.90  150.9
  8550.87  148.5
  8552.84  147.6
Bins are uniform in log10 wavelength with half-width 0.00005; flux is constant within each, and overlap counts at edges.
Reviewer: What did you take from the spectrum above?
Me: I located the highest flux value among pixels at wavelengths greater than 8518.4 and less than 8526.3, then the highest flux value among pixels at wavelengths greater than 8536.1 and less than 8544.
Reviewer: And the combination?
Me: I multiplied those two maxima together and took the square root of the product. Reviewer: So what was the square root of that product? 168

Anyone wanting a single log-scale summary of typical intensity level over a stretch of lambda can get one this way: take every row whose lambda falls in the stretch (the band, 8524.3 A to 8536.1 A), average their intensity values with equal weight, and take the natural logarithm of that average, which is 5.13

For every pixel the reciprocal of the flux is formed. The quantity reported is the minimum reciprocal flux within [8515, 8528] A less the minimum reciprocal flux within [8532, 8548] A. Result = 0.0000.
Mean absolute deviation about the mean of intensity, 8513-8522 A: 3.0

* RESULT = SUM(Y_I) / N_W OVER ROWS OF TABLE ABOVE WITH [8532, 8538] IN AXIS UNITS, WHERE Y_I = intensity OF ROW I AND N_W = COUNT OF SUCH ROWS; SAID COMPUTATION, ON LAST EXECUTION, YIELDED 168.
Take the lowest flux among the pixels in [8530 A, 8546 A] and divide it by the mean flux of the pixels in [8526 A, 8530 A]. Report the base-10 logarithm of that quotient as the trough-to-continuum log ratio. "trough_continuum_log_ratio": -0.031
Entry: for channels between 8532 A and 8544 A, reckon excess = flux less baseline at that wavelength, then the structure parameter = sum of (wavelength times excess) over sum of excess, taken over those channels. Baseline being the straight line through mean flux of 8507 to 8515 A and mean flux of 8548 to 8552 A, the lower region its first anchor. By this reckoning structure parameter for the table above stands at 8537.6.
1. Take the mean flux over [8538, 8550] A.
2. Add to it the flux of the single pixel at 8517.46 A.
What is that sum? 323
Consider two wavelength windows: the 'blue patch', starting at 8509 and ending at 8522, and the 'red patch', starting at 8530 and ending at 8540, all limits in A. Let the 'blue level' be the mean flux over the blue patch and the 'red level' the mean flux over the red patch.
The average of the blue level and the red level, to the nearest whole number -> 164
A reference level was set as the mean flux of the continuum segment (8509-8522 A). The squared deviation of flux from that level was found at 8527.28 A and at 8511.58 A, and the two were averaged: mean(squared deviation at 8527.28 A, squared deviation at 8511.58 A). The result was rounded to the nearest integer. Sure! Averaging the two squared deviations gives 50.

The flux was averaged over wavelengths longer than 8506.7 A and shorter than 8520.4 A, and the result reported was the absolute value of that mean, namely 159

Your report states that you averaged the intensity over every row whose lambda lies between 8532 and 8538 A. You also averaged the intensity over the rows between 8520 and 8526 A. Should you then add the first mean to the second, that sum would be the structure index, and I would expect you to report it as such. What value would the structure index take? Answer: 337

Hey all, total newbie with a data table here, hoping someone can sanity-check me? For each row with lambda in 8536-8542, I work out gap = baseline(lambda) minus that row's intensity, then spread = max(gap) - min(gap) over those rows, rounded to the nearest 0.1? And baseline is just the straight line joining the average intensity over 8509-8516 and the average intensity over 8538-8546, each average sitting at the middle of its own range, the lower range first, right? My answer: 3.7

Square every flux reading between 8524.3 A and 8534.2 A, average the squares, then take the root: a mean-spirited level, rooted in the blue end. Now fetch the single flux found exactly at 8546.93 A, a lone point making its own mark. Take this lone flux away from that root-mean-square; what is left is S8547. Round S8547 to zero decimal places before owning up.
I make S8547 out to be 15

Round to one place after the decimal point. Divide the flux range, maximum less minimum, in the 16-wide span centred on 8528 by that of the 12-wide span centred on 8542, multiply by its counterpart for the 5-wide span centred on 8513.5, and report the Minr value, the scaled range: 1.0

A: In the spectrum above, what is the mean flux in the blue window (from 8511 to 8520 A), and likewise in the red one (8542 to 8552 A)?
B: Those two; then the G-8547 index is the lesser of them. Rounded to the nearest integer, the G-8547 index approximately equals 154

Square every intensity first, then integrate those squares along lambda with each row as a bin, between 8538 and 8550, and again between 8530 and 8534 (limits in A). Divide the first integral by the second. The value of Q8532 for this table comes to 2.7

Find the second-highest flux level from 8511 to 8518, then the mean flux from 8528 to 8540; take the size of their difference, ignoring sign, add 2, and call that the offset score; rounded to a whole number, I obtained 8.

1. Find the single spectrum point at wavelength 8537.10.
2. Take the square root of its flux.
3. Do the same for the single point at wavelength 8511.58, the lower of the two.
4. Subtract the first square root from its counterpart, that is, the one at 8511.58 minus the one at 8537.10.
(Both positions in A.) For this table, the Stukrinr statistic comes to -0.4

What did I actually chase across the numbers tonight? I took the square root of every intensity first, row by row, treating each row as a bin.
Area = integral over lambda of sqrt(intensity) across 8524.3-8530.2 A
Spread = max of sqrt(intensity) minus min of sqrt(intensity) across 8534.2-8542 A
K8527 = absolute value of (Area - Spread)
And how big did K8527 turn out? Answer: 77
